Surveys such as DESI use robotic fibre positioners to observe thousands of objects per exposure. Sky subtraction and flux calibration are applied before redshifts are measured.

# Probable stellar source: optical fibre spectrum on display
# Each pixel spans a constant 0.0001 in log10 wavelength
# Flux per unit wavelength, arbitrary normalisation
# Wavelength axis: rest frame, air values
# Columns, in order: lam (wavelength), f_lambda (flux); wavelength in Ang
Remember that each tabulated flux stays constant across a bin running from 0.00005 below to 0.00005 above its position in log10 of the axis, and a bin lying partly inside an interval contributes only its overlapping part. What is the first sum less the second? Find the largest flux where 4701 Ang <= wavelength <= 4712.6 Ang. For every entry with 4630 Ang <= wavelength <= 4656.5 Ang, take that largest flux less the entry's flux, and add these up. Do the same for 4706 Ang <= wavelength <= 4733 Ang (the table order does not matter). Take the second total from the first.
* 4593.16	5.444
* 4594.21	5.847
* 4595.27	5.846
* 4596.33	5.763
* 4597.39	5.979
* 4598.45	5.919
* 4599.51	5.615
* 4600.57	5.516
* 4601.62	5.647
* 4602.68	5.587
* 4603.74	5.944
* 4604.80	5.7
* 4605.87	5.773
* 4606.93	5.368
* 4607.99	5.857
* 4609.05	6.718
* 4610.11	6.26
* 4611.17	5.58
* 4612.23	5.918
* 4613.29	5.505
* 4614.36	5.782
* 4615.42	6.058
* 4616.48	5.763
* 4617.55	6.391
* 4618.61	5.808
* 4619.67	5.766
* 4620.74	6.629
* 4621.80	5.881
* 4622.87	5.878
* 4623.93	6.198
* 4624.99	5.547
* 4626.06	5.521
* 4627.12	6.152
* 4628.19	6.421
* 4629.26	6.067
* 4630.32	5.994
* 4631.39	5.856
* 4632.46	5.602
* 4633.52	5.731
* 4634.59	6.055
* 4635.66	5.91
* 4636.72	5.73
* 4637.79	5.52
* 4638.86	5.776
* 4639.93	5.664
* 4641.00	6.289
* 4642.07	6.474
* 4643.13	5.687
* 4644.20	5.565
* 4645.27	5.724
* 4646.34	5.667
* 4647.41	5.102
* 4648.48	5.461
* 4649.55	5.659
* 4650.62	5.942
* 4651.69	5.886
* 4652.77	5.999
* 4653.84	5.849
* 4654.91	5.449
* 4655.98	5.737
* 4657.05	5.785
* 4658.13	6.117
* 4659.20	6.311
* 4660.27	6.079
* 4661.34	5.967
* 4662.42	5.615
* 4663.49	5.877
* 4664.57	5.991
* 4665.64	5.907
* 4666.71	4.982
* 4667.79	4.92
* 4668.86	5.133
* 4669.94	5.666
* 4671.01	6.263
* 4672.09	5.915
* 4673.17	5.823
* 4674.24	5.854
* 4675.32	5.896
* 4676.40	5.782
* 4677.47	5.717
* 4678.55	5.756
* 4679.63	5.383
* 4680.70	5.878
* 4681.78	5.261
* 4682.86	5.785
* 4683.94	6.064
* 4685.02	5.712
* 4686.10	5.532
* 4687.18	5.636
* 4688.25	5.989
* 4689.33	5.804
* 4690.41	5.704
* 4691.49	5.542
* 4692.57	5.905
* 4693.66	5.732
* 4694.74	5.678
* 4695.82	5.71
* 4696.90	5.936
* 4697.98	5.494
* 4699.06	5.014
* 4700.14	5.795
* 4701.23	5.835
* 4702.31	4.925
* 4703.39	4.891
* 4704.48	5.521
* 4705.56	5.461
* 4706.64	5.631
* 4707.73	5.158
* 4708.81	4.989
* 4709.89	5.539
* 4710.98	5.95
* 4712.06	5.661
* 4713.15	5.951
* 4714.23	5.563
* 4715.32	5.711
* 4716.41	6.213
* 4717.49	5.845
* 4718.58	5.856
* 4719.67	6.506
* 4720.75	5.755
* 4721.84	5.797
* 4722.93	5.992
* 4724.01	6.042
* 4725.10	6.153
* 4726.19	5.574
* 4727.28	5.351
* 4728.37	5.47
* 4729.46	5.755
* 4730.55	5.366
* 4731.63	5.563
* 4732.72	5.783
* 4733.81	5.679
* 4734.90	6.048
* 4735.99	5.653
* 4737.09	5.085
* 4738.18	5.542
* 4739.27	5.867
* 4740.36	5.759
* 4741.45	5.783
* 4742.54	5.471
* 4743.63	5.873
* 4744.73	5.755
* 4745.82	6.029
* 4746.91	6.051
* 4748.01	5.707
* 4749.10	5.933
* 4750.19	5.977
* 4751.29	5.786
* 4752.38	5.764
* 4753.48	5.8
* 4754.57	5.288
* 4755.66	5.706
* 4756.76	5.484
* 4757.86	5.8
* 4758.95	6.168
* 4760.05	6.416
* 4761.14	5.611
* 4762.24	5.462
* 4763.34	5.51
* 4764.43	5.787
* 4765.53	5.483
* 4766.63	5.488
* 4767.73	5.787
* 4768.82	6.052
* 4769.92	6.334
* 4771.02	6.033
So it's -1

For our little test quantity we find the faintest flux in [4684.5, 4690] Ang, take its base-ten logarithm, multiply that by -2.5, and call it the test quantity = -1.86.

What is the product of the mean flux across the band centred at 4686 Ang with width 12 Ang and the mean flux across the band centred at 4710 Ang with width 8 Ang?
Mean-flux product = 31.8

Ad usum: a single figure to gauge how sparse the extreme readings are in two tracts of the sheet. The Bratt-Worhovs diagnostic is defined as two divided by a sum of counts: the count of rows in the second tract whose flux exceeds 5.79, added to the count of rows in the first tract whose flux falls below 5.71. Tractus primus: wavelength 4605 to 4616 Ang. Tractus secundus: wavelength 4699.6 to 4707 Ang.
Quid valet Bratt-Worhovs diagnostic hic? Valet 0.40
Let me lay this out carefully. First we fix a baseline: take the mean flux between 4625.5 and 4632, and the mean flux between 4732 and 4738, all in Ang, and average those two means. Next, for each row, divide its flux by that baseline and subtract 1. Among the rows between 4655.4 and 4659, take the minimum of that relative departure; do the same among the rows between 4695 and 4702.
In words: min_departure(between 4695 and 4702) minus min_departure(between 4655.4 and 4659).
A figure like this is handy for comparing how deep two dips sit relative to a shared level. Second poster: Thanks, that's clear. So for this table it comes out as -0.12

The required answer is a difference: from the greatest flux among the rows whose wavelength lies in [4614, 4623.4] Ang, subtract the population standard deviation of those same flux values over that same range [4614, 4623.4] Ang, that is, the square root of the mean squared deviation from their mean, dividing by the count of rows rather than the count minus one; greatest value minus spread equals 6.34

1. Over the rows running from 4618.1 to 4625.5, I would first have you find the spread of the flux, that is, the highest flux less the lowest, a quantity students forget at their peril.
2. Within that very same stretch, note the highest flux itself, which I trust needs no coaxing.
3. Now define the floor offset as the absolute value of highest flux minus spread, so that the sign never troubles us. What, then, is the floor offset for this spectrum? 5.55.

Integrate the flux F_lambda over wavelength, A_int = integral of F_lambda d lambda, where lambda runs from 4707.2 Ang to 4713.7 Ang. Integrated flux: 36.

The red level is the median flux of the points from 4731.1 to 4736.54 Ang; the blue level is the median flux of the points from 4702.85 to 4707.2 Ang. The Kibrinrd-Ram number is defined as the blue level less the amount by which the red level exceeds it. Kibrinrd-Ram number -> 5.30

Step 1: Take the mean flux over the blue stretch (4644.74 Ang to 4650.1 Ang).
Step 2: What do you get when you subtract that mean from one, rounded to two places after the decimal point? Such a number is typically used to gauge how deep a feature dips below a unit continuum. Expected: -4.52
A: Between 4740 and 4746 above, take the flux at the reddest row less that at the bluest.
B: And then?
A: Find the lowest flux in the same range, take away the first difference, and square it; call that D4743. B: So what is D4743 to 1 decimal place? 27.1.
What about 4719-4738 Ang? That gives 42.3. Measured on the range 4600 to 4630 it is 23.2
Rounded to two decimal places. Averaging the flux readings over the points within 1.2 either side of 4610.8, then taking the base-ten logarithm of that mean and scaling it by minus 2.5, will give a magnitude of -1.93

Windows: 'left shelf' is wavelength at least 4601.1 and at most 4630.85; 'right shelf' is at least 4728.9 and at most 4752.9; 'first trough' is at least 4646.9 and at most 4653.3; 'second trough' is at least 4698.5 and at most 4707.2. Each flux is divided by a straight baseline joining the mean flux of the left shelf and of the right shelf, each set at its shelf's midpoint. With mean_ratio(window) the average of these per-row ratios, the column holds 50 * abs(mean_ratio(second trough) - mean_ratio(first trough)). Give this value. 1.9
